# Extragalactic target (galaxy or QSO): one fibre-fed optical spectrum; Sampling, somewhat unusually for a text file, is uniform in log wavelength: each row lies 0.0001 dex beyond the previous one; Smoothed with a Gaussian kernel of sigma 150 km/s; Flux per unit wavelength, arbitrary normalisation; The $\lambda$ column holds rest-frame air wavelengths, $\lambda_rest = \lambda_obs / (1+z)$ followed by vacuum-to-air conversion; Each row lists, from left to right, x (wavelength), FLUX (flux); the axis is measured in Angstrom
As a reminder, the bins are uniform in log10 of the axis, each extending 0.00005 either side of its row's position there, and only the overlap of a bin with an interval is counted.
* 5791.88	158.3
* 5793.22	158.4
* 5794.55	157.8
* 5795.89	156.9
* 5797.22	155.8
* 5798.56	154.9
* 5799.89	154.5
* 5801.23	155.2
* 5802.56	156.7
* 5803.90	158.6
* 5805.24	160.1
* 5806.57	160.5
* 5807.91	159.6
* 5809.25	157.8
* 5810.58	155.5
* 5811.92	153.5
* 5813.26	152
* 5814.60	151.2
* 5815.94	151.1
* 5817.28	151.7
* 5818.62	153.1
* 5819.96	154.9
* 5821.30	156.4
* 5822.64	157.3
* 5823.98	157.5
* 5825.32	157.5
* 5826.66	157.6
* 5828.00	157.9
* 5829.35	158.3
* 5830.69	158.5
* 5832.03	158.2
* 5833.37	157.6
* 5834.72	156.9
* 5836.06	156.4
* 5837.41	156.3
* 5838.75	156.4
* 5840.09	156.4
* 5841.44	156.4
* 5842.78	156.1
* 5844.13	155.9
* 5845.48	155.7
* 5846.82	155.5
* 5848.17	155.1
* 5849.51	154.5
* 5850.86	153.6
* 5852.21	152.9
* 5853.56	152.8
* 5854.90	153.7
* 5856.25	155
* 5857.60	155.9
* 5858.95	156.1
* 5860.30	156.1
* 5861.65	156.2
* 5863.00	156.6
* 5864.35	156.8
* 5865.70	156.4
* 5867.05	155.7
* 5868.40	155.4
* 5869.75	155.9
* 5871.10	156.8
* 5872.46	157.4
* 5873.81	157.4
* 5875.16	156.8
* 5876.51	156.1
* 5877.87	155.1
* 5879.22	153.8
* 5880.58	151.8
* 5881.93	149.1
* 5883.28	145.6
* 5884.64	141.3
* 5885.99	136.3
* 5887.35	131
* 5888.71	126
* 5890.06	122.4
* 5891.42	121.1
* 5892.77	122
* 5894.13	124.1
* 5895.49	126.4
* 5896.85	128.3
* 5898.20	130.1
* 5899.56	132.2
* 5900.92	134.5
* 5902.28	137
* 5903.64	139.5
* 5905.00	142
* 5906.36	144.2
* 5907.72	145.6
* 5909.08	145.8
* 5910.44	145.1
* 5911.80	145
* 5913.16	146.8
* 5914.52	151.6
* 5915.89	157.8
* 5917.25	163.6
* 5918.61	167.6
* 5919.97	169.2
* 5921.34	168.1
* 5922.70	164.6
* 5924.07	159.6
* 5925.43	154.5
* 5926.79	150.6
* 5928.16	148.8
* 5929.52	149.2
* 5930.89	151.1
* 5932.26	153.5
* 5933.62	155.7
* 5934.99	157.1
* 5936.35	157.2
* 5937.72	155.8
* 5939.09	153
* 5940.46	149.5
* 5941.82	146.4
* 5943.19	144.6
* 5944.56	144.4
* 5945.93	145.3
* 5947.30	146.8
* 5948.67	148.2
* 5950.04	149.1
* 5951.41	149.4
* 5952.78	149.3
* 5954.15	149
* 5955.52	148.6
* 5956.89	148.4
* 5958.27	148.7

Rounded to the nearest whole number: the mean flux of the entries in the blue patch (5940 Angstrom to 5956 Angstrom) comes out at 148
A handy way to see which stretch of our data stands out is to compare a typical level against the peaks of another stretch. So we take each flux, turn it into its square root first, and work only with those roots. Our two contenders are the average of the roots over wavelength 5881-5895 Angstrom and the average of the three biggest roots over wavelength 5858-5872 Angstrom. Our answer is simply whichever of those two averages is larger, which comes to 12.5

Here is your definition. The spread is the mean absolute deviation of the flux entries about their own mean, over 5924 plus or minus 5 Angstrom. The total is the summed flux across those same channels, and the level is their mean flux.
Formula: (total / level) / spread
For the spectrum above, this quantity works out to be 1.0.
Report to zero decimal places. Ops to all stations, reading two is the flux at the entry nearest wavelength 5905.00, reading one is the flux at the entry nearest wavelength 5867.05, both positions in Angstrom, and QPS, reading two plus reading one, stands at 298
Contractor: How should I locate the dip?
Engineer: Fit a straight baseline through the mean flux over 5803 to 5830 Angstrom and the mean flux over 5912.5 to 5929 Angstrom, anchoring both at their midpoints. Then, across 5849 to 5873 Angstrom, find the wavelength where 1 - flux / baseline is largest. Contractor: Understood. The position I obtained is 5853.56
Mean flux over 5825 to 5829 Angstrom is 158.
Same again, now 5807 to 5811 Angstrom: 158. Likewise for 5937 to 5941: 153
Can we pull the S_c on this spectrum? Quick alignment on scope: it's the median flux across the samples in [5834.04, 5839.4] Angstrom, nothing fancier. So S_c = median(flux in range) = 156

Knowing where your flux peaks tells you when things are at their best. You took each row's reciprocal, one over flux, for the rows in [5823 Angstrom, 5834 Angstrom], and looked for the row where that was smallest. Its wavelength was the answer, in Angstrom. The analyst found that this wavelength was 5830.69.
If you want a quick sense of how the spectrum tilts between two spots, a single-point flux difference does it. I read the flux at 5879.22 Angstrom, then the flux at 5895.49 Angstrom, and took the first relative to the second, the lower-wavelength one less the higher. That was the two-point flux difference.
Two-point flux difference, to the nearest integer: 27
